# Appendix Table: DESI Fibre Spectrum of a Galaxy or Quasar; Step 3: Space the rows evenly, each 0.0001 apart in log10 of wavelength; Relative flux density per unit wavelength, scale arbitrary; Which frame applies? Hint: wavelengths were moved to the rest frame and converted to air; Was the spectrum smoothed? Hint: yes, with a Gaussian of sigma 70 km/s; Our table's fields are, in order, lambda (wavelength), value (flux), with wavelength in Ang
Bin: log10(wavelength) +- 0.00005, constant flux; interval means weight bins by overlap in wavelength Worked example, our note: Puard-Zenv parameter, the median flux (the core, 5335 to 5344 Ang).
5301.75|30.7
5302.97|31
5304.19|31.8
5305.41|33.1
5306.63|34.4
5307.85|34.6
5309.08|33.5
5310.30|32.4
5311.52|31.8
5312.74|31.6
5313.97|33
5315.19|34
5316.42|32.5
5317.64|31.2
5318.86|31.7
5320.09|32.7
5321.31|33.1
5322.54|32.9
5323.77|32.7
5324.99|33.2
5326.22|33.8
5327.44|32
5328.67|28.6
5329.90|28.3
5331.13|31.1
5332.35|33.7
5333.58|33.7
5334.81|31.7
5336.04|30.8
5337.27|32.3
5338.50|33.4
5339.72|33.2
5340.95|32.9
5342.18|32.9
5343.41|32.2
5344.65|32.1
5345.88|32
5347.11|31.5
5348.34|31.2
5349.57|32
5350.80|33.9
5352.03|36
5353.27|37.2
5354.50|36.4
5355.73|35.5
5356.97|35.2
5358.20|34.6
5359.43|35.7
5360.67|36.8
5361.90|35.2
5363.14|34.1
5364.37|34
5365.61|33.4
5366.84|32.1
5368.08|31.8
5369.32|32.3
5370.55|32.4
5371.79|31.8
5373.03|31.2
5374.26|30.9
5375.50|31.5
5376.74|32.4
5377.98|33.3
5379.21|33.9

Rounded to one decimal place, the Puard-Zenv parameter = 32.9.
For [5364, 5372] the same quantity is 32.3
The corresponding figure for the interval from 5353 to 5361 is 35.7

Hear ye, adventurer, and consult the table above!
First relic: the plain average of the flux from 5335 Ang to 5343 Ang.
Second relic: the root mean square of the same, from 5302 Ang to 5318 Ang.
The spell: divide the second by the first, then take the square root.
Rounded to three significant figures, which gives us 1.00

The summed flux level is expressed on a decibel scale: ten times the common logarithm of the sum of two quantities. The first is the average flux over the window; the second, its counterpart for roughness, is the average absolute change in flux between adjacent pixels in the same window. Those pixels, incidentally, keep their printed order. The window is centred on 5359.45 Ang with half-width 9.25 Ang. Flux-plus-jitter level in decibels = 15.53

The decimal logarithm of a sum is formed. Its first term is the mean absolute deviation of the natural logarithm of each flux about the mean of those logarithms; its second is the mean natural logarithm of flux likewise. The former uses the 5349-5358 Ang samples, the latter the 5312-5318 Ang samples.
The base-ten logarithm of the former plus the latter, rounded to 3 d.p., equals 0.546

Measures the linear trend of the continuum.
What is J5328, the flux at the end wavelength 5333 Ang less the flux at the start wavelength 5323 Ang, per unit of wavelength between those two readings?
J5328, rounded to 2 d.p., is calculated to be 0.12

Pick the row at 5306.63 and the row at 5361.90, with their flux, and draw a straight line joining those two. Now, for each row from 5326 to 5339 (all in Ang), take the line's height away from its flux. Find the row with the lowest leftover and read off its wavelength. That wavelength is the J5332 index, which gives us 5329.90 Ang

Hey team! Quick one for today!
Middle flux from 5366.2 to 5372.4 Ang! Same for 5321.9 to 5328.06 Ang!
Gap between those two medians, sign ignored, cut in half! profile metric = 0.4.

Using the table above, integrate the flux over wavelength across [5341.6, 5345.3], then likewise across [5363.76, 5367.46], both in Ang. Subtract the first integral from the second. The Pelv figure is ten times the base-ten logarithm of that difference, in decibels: 5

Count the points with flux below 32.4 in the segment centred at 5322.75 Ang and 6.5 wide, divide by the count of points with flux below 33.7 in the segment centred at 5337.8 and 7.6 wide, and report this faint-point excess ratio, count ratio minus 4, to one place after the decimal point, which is -4.0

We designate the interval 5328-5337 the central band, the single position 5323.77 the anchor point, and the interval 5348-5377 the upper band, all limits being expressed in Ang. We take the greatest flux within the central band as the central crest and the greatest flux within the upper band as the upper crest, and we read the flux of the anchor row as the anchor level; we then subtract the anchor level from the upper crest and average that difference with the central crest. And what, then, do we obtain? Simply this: 19.1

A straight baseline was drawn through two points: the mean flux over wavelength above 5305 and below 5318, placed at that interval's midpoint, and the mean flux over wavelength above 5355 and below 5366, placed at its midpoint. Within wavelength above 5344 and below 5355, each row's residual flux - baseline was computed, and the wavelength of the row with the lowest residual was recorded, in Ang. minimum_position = 5348.34 Ang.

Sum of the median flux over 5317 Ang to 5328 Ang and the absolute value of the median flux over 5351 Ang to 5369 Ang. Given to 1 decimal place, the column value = 67.9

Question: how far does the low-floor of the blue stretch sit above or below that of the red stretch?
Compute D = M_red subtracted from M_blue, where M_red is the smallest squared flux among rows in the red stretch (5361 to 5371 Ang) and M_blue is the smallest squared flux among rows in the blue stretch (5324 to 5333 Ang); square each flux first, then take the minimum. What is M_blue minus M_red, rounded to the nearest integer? -210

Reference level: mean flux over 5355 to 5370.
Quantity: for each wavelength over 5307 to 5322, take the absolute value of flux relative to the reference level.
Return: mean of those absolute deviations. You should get 1.6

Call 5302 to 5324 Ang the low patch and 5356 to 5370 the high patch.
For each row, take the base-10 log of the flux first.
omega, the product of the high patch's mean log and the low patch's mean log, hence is 2.320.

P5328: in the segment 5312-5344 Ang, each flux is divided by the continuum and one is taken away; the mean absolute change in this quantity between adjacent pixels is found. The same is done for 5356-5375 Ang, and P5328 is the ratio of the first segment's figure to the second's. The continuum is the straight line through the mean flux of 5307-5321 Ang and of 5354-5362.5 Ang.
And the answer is 1.53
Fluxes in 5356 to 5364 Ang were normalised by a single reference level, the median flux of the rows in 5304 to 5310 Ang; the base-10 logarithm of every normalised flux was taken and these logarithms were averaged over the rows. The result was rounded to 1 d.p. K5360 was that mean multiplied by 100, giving 2.2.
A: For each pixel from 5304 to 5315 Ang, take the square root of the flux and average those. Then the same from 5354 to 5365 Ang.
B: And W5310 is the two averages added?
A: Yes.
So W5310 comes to 11.7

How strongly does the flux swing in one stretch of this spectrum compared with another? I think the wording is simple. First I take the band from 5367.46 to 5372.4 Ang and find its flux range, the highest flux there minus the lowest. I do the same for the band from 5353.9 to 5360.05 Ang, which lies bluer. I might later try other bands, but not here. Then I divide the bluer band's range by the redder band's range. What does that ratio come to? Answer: 3.0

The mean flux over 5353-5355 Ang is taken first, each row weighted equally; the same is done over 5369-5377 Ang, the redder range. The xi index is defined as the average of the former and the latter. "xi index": 34.3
